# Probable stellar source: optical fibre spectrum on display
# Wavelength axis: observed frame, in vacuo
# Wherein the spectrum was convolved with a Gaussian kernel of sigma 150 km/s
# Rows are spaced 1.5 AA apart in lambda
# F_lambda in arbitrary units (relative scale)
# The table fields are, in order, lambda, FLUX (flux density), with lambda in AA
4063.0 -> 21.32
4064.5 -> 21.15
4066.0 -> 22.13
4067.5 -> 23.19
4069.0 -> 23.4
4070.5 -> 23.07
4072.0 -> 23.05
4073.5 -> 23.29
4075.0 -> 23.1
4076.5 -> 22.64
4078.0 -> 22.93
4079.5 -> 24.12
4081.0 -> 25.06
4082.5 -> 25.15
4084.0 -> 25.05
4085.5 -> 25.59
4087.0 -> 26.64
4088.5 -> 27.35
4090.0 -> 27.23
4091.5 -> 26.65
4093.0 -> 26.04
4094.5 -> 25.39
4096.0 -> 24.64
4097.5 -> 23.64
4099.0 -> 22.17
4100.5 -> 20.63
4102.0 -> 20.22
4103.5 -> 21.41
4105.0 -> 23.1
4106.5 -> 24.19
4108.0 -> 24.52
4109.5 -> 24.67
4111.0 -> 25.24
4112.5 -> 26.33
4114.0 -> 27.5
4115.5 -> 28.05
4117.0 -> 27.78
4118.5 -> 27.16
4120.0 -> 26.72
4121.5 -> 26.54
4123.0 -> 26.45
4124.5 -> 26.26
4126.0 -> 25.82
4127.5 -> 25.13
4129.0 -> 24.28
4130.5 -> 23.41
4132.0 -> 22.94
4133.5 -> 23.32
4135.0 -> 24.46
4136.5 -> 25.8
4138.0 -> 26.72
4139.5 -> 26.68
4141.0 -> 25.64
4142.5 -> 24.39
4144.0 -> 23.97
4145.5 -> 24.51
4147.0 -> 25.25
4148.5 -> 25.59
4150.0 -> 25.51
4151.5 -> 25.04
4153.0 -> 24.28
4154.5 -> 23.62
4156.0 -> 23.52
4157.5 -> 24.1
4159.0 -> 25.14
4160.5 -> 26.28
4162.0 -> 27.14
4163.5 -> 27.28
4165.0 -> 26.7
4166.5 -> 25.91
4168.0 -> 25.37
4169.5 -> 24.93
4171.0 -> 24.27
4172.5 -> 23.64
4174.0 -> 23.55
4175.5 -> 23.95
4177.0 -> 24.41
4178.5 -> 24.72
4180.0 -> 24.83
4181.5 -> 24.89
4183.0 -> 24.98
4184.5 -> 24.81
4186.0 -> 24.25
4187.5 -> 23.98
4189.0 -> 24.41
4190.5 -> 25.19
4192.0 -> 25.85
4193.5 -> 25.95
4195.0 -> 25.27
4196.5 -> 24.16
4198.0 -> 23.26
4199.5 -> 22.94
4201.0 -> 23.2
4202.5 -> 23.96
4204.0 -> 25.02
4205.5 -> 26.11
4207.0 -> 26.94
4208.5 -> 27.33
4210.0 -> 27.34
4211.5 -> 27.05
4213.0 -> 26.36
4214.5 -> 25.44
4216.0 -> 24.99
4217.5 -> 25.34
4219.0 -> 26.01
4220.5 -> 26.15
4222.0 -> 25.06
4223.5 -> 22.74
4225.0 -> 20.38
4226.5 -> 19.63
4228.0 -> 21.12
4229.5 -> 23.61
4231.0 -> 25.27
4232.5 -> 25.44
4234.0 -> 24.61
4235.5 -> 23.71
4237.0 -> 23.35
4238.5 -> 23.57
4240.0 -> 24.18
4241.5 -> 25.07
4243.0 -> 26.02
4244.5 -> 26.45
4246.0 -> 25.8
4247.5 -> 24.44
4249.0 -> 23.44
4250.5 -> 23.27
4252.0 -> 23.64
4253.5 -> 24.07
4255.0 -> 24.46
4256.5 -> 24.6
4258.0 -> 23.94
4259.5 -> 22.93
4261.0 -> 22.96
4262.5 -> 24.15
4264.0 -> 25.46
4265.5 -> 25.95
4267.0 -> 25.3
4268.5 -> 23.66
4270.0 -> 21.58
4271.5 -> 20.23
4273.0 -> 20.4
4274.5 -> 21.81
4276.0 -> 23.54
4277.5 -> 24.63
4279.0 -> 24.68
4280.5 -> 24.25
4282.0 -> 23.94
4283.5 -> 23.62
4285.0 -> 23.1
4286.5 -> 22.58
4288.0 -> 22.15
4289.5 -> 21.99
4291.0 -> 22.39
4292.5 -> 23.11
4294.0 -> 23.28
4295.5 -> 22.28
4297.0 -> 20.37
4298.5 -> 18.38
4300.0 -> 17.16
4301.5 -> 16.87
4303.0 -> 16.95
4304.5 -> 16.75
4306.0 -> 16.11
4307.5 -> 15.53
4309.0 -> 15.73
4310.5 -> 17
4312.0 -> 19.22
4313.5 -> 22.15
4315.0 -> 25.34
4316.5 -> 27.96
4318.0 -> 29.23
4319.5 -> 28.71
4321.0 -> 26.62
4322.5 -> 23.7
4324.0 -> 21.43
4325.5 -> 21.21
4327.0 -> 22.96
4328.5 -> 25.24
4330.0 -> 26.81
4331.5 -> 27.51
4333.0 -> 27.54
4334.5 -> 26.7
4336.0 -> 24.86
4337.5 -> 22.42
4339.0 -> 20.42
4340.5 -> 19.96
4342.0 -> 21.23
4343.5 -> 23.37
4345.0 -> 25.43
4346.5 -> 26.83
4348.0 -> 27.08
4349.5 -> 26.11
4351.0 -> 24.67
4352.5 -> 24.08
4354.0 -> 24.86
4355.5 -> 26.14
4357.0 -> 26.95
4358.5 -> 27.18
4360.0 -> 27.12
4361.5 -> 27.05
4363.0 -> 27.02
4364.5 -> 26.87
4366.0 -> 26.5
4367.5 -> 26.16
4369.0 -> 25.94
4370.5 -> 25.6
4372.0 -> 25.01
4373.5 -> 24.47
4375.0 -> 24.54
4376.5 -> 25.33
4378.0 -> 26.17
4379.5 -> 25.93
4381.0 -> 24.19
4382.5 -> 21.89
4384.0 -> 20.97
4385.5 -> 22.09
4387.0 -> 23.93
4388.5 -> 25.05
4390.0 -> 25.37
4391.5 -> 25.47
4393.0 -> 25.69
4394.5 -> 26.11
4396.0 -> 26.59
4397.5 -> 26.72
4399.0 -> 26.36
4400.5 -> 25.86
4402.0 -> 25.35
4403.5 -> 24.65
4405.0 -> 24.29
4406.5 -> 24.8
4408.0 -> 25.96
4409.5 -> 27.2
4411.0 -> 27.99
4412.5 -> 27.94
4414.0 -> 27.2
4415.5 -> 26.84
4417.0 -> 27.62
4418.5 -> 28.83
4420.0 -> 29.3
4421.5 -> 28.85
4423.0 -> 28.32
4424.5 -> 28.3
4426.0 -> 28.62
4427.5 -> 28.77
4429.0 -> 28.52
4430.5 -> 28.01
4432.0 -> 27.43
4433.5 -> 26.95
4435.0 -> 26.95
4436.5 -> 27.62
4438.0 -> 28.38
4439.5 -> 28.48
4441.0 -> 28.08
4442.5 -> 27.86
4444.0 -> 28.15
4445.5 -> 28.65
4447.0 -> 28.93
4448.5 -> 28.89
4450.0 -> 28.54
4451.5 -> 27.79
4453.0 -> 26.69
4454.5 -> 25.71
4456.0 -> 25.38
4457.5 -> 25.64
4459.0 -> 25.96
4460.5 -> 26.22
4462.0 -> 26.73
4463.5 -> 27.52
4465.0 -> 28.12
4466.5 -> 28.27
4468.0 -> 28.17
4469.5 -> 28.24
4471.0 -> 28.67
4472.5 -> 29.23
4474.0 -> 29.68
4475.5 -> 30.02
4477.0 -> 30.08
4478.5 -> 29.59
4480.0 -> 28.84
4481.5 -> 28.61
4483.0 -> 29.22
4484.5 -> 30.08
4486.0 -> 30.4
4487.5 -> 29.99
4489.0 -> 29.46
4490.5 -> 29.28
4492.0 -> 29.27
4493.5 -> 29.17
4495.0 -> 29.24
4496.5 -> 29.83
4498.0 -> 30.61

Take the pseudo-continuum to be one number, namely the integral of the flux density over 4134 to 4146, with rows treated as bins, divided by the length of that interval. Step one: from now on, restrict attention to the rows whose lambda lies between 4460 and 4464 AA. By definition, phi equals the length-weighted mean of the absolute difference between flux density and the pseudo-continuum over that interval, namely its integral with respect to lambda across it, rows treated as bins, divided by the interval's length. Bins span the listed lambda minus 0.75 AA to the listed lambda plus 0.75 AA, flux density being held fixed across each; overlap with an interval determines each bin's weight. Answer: 1.57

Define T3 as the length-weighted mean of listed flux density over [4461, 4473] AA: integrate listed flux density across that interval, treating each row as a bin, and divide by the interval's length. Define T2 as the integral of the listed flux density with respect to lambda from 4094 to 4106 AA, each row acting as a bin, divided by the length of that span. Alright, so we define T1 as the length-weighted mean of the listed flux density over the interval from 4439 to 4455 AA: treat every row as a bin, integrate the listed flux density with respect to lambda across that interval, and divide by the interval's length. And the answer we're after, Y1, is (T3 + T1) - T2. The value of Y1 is 33.4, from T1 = 28.0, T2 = 22.6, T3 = 28.1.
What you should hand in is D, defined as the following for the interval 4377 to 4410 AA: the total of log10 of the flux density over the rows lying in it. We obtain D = 30.7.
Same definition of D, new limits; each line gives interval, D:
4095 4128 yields 30.7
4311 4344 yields 30.4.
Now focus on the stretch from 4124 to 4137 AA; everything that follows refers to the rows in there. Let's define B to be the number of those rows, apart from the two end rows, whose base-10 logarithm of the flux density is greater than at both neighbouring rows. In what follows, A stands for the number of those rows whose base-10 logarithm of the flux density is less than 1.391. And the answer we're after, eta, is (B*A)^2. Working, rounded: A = 5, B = 0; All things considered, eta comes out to 0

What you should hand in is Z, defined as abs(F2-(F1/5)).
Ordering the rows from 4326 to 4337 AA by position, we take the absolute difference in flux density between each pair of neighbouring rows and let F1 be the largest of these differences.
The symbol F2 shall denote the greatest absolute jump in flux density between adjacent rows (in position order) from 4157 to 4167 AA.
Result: 0.7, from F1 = 2.28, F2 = 1.14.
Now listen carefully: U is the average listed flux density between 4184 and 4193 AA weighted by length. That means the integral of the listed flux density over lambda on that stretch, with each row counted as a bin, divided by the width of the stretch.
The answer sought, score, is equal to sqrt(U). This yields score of 4.98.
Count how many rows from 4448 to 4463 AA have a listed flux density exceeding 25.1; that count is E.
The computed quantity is 10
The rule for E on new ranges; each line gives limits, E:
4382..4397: 5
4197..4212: 5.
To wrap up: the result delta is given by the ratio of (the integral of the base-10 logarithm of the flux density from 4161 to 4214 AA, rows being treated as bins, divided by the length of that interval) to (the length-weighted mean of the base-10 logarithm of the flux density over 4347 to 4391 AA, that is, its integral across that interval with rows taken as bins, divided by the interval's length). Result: 1.00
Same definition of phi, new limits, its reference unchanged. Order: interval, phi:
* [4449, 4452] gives 3.01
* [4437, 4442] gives 3.01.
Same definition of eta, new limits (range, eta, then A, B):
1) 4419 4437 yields 0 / 0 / 1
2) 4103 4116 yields 0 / 4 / 0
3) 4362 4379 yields 0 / 2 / 0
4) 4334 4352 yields 25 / 5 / 1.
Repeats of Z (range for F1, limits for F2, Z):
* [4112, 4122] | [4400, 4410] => 1.0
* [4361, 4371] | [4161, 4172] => 0.7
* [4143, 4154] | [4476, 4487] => 0.7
